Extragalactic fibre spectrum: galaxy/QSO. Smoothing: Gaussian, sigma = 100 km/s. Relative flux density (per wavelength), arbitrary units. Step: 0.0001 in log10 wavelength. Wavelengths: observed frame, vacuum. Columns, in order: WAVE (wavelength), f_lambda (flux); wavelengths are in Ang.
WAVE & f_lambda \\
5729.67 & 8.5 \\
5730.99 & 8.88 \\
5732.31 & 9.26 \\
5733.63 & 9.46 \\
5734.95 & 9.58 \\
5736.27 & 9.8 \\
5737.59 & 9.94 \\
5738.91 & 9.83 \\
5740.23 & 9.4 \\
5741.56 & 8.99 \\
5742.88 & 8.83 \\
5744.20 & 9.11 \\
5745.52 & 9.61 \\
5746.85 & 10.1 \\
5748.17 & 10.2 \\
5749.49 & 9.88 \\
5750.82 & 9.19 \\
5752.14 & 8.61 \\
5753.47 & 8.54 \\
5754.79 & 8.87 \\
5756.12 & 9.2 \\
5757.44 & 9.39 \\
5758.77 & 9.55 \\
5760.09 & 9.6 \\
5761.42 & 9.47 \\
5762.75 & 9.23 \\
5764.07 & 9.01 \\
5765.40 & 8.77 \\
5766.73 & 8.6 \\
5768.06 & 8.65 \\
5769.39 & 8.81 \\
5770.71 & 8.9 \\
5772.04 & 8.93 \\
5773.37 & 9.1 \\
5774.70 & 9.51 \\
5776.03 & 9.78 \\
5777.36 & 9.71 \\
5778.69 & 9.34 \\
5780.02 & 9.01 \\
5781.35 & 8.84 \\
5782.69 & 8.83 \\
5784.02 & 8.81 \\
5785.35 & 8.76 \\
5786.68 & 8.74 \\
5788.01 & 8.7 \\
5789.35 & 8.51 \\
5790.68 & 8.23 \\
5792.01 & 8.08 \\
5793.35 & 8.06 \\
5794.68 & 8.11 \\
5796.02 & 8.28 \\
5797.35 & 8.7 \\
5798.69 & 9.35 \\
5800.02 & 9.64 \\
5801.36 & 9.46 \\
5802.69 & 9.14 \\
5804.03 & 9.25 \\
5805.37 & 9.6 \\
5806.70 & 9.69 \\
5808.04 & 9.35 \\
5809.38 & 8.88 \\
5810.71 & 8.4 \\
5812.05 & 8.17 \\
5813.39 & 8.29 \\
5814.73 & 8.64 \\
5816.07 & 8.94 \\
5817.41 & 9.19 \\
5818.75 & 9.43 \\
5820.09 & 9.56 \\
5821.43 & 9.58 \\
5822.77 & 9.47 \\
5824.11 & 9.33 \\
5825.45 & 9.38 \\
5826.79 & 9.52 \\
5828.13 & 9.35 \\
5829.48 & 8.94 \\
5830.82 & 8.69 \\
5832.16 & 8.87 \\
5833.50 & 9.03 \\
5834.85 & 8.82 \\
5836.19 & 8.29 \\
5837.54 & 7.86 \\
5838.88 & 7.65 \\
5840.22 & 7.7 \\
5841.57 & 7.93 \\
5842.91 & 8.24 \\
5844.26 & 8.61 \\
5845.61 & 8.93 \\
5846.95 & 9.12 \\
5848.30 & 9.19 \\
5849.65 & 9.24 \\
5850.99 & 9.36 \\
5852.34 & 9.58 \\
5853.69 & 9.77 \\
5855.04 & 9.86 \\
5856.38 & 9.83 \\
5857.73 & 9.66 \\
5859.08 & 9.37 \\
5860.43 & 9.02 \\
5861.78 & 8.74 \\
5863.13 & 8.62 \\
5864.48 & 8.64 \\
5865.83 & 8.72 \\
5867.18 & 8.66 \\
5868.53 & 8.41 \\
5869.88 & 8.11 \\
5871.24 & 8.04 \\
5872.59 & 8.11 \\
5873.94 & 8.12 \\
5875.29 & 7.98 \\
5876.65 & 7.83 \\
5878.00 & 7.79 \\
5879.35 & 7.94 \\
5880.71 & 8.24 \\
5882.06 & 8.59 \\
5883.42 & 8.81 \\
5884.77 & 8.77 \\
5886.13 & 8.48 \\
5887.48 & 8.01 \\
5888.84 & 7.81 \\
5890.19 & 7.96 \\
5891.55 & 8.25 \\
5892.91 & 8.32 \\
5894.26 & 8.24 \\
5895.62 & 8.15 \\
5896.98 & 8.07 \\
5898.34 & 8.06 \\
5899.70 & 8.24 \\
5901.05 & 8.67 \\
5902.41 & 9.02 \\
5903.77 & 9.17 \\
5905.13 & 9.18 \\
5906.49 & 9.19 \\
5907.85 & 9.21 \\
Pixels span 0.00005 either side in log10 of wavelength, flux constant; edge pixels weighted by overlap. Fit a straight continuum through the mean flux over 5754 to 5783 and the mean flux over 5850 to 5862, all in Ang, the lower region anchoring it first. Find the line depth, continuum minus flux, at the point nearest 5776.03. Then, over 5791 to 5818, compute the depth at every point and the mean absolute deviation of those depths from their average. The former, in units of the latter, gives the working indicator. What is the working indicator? -1.2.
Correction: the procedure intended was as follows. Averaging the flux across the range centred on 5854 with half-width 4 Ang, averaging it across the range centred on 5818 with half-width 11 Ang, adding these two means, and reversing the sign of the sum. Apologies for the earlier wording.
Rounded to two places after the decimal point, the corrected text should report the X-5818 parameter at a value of -18.77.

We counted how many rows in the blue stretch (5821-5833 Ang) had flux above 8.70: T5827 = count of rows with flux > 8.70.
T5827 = 8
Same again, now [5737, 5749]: 9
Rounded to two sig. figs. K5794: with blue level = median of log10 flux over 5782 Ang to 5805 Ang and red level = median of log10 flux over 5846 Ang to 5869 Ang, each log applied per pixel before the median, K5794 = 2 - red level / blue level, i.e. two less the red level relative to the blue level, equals 0.98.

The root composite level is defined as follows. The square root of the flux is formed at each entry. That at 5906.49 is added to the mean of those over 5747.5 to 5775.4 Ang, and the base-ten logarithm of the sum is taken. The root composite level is 0.782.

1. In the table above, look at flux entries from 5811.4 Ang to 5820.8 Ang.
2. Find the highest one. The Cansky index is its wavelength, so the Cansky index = 5820.09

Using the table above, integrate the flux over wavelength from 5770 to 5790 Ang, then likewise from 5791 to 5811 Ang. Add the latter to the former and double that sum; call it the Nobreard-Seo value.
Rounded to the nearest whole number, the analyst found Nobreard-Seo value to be 719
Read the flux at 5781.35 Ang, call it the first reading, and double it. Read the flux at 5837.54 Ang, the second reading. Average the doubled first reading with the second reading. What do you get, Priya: 12.8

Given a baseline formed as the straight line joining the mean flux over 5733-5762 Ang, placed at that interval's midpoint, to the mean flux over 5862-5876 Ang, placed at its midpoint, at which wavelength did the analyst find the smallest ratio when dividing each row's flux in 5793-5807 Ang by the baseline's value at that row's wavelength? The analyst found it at 5793.35 Ang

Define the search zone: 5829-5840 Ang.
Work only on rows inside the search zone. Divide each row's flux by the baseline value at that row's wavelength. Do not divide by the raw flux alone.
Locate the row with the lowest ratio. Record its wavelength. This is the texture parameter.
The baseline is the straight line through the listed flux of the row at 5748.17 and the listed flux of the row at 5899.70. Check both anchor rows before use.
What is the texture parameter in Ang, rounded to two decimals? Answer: 5838.88 Ang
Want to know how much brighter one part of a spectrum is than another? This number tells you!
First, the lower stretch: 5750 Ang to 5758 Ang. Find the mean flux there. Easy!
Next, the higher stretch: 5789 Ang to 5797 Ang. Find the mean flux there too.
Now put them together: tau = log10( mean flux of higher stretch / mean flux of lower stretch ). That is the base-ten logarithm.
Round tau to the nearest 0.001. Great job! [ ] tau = -0.038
